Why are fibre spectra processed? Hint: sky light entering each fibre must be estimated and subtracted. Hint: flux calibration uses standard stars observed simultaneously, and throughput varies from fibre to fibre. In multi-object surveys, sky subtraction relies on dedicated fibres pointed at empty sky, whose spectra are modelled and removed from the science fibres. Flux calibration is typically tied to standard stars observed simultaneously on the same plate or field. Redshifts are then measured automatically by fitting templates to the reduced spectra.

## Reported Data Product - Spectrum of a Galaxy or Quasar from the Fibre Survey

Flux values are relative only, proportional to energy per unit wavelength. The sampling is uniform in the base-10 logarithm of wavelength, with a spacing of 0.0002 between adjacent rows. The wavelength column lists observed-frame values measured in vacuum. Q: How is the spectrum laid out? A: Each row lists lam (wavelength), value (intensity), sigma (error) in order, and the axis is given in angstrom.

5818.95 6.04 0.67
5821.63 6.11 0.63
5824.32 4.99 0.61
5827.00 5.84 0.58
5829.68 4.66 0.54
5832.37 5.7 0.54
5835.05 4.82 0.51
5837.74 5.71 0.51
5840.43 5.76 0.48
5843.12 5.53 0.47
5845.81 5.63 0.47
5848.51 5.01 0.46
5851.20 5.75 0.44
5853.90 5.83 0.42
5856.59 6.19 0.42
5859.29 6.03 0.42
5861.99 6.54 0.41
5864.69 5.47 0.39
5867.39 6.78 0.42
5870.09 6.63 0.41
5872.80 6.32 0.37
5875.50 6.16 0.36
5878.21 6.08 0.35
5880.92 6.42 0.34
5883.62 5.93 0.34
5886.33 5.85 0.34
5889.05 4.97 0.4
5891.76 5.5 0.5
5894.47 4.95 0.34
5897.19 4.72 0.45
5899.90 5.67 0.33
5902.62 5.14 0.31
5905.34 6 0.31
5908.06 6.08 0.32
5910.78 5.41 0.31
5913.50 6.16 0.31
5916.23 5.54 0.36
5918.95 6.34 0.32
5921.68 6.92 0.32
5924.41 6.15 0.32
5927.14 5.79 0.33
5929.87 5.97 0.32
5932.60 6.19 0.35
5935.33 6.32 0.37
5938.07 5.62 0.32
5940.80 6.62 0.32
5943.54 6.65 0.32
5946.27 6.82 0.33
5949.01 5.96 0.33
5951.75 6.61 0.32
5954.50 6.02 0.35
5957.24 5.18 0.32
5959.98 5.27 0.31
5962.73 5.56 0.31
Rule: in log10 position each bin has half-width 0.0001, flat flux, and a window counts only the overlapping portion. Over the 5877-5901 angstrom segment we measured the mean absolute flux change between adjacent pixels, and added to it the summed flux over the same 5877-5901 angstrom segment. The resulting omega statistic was 51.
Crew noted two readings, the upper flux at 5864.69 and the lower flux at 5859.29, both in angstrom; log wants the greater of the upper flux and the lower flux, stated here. 6.0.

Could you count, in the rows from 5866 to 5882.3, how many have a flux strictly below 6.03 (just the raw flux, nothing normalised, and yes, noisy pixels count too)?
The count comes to 0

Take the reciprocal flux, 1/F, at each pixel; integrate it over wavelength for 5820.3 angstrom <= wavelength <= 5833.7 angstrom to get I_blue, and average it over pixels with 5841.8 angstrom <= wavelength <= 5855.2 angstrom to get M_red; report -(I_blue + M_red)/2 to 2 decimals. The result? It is -1.33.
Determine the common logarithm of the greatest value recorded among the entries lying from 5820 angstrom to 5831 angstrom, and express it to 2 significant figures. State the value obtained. 0.79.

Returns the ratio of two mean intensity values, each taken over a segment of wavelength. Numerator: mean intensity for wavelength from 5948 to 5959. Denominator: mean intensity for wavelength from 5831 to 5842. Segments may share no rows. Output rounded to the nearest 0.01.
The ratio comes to 1.08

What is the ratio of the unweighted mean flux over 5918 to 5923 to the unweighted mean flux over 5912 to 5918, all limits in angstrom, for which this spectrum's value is 1.13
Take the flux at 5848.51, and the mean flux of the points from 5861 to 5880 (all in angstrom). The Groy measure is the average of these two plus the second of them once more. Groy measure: 11.9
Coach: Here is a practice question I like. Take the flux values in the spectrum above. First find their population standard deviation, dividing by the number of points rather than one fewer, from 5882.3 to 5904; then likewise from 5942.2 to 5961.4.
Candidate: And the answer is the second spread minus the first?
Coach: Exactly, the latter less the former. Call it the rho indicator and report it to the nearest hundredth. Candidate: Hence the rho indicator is 0.19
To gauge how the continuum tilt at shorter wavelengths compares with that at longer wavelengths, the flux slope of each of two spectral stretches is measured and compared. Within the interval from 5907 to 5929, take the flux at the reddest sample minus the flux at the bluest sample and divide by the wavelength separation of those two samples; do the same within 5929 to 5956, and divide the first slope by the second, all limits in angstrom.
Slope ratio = -7.5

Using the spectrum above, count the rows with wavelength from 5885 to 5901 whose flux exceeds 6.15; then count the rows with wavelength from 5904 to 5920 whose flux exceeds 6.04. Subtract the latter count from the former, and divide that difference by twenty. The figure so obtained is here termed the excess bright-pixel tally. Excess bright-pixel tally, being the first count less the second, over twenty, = -0.15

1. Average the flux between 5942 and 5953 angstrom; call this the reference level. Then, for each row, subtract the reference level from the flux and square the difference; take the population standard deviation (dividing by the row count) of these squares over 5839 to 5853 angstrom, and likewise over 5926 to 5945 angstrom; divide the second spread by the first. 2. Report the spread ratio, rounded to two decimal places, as 0.44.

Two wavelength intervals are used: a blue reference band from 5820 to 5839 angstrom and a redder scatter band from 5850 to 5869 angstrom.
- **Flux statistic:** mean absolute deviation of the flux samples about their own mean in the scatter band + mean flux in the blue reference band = 5.8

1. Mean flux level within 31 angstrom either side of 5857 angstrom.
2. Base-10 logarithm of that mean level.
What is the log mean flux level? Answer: 0.767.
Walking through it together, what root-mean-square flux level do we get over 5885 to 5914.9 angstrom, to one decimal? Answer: 5.5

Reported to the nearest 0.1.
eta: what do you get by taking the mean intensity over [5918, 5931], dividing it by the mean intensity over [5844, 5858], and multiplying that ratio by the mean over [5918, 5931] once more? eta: 6.8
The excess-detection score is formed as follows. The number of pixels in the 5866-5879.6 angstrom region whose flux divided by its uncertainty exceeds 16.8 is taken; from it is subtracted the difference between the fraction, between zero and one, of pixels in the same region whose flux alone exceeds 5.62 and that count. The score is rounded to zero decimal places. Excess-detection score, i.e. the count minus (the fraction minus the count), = 5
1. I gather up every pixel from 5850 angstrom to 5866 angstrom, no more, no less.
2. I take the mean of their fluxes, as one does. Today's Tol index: 6.0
